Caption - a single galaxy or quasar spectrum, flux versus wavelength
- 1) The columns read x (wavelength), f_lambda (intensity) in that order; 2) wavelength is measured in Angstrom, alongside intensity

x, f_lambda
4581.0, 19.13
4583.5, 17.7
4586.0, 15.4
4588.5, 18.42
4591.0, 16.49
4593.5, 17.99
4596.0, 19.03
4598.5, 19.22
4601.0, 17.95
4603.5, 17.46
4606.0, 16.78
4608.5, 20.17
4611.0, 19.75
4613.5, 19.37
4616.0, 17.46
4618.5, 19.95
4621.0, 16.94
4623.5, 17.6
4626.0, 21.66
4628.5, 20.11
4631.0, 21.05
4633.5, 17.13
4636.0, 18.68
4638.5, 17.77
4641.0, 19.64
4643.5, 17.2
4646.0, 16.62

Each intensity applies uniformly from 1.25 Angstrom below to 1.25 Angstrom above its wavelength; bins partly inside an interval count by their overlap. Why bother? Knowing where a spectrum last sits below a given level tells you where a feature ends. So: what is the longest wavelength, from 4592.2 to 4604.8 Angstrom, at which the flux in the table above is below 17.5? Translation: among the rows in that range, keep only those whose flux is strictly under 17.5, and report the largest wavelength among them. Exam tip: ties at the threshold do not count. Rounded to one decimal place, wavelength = 4603.5 Angstrom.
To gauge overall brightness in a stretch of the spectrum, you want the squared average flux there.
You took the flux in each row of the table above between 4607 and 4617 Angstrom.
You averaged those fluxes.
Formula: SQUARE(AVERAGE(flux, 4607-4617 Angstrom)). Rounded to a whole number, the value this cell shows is 368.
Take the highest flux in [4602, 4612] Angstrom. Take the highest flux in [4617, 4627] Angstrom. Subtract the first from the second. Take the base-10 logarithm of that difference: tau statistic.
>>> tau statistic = 0.2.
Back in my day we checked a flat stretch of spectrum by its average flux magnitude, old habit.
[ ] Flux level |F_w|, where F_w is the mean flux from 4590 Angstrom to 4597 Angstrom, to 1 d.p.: 17.8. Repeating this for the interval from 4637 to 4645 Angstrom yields 18.2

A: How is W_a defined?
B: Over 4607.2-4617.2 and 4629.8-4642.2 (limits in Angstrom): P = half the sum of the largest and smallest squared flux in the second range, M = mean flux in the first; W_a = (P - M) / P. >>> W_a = 0.948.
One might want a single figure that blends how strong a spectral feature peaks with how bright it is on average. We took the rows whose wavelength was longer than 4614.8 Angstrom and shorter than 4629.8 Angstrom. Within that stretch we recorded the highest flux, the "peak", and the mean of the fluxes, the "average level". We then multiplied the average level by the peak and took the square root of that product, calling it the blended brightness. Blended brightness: 20.3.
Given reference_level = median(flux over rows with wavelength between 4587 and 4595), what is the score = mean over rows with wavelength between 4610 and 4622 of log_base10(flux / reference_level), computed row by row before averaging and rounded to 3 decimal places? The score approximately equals 0.016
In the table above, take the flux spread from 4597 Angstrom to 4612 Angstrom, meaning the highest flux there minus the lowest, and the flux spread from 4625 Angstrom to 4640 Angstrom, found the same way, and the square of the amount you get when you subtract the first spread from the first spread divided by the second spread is 7.0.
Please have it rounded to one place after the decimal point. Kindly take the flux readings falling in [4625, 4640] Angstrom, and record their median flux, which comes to 19.4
